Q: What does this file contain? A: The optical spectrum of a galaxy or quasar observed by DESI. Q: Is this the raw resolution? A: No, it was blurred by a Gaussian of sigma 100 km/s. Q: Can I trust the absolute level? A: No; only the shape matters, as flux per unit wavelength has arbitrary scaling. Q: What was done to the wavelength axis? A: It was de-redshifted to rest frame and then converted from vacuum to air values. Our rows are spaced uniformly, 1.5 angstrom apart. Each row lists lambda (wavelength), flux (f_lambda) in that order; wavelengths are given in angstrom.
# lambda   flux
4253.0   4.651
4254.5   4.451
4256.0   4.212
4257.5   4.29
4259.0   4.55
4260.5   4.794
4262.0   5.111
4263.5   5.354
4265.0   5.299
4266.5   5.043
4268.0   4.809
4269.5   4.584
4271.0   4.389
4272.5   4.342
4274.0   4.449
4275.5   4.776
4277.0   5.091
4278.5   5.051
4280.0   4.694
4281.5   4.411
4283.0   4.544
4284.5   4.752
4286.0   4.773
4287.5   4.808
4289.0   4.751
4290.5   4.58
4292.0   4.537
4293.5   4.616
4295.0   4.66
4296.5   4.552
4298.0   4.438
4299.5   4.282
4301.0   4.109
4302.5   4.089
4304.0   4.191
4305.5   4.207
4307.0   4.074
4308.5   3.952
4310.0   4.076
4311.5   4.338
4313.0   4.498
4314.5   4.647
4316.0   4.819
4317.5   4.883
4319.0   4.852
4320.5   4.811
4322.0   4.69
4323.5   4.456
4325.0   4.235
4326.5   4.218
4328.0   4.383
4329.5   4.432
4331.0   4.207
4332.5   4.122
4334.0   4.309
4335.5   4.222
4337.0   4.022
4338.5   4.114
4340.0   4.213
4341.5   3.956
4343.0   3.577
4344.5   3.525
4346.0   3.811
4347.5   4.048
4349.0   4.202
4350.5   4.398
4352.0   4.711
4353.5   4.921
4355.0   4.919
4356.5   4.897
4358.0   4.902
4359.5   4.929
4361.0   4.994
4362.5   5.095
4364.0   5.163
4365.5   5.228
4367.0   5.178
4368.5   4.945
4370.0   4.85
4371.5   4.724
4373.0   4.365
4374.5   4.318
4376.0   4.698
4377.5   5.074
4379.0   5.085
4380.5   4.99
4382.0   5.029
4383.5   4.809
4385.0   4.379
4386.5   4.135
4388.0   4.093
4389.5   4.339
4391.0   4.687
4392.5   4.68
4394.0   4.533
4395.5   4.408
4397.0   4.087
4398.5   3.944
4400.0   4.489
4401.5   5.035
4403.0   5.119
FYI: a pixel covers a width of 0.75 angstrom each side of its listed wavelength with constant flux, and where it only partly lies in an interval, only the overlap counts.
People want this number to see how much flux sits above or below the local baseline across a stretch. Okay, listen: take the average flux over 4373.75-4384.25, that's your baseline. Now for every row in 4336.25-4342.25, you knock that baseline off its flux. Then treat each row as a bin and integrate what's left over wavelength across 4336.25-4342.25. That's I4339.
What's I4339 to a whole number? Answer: -5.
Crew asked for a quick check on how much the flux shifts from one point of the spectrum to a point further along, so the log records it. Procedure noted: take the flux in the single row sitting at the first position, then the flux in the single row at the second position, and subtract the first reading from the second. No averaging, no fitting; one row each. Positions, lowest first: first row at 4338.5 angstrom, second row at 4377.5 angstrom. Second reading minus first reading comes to 1.0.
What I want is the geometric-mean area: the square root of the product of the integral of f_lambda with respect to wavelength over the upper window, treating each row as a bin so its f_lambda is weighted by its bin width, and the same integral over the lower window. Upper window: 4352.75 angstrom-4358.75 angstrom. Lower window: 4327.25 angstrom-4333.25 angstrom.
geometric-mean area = 27.5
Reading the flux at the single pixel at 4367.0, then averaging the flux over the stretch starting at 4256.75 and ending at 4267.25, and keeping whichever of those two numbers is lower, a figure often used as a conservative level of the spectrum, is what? 4.9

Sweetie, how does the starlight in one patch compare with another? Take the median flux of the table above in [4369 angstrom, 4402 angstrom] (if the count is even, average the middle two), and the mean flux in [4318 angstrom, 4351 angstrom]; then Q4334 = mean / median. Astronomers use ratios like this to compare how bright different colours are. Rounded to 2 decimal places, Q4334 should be 0.92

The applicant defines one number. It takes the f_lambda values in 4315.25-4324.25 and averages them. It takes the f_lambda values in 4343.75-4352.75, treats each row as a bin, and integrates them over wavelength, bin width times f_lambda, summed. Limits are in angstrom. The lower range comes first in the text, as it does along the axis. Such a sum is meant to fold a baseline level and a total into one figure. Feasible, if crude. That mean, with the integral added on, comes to 42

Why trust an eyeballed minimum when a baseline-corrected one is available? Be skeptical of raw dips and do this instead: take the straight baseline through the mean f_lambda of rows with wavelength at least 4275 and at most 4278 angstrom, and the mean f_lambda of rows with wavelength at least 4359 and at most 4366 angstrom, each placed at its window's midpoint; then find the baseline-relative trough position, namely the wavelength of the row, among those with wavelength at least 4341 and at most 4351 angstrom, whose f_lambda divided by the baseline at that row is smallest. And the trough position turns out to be 4344.5 angstrom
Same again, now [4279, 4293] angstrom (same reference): 4281.5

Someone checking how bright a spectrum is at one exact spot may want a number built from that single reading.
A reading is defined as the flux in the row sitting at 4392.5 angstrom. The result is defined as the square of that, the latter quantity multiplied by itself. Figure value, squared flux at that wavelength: 22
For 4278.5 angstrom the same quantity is 26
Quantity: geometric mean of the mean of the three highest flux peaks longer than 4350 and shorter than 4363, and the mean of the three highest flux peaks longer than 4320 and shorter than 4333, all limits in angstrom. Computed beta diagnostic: 4.83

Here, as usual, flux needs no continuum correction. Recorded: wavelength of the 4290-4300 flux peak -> 4295.0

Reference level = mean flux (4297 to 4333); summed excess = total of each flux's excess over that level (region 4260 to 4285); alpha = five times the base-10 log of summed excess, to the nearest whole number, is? 4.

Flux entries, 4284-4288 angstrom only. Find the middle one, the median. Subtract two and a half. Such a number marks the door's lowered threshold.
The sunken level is 2.27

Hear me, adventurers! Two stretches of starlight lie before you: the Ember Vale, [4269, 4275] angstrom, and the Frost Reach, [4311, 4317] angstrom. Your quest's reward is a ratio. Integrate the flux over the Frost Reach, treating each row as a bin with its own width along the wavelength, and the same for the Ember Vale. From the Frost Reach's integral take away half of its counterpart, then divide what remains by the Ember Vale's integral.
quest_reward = 0.53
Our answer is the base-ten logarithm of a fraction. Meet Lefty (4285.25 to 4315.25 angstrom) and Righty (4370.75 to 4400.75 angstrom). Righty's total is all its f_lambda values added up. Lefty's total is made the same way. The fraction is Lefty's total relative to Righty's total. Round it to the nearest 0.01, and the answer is -0.01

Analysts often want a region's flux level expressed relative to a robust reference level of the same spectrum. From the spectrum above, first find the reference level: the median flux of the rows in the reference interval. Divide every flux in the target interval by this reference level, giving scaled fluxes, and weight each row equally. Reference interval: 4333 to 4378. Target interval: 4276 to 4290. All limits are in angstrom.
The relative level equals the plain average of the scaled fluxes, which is 1.01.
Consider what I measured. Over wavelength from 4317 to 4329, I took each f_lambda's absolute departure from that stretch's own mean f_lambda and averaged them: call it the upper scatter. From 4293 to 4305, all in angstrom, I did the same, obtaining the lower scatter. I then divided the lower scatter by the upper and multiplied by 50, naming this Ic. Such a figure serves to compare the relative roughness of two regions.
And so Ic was 41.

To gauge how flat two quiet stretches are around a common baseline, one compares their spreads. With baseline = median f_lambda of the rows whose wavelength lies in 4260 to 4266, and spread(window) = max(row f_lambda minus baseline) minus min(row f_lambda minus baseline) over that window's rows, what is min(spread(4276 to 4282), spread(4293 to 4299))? 0.22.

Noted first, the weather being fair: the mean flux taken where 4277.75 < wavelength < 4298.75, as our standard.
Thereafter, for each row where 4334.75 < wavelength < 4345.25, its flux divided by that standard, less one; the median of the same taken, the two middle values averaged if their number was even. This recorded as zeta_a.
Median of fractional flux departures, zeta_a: -0.14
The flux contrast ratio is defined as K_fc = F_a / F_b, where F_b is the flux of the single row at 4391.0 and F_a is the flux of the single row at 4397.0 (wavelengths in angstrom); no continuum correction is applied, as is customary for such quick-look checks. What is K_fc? 0.87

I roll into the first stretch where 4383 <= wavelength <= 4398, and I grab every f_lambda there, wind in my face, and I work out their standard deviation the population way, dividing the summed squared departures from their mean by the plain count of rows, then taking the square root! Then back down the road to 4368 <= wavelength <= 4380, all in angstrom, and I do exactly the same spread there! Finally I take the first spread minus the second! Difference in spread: -0.028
